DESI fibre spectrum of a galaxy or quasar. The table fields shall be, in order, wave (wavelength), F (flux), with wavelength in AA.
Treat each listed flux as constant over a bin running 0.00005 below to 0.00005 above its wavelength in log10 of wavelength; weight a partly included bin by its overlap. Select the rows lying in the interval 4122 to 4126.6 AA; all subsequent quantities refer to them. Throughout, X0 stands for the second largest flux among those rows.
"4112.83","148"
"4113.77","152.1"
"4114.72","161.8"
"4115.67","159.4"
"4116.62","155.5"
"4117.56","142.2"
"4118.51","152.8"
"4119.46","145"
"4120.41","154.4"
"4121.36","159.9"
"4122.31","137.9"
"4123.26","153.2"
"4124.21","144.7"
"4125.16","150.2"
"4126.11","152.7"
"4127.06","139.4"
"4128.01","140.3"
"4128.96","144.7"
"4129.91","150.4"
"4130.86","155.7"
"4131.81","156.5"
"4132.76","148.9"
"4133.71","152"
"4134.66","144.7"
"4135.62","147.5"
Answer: 152.7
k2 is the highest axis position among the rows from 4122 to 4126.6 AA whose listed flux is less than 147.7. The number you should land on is 4124.21 AA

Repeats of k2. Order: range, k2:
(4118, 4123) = 4122.31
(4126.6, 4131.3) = 4128.96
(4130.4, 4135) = 4134.66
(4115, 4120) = 4119.46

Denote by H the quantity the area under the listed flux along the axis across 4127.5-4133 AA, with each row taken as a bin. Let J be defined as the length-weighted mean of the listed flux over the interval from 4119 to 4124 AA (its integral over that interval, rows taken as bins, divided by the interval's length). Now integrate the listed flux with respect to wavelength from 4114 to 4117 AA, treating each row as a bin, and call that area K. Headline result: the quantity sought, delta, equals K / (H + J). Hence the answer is 0.49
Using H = 822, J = 149.7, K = 474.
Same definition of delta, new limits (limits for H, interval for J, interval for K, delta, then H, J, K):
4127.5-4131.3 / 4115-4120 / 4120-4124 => 0.85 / 561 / 151.4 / 603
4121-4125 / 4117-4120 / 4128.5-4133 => 0.92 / 594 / 147.3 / 682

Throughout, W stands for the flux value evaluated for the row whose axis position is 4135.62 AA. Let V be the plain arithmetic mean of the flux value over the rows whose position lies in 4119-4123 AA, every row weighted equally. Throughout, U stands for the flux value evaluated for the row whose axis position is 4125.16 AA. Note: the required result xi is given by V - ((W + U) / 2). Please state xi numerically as 0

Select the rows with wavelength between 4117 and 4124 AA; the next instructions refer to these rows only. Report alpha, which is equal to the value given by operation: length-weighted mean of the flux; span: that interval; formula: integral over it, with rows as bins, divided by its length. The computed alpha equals 149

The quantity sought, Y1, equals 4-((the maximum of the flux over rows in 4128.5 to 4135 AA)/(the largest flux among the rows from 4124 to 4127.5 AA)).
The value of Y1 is 2.98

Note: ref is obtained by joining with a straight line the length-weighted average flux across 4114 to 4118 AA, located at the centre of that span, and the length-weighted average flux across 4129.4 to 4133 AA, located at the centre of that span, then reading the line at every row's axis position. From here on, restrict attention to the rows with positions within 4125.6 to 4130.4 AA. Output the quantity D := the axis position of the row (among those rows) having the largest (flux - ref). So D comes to 4126.11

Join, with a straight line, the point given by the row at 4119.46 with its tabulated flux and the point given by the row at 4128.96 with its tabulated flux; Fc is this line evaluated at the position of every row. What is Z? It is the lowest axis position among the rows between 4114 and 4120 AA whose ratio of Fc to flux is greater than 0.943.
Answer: 4117.56 AA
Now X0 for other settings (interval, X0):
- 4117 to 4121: 152.8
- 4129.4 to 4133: 155.7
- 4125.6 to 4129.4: 144.7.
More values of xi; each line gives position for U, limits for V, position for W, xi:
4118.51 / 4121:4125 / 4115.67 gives -7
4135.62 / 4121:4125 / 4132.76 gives 1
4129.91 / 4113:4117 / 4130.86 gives 4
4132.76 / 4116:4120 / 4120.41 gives -3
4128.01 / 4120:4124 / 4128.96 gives 9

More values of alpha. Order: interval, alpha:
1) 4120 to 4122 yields 155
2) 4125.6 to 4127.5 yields 146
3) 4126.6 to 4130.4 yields 144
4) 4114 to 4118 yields 155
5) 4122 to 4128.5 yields 146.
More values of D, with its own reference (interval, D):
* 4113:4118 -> 4114.72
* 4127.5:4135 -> 4131.81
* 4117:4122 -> 4121.36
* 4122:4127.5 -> 4123.26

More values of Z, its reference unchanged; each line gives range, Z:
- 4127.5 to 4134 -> 4128.01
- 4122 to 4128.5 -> 4122.31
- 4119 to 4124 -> 4119.46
